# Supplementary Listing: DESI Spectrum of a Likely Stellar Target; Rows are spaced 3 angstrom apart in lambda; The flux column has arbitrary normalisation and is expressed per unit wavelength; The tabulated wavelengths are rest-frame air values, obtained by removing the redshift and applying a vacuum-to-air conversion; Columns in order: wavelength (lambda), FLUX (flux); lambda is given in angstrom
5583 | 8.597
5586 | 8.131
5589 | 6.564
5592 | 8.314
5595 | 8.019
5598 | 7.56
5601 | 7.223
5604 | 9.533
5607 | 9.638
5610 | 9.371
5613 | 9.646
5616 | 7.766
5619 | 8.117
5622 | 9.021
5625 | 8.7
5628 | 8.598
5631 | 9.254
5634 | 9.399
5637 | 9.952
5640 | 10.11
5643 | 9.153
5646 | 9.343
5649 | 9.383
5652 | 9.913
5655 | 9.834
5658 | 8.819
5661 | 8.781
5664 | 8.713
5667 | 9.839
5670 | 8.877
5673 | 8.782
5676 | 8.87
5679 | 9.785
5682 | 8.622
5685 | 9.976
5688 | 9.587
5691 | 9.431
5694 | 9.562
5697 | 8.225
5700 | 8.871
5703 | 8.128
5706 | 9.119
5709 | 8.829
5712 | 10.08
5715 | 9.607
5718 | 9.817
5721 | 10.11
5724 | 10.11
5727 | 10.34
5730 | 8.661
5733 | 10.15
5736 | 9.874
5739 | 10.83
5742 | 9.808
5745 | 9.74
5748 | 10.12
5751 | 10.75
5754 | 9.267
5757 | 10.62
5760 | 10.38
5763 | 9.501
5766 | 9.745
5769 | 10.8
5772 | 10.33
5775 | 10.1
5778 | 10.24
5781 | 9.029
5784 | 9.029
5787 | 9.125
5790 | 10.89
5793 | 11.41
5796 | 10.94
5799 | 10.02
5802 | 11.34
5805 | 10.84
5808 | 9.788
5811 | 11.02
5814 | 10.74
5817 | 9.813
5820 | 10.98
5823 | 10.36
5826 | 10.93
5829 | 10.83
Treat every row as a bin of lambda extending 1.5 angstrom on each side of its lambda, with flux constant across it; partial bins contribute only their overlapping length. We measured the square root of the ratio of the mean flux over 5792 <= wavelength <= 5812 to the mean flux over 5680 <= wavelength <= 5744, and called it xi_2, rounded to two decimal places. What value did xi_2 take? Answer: 1.06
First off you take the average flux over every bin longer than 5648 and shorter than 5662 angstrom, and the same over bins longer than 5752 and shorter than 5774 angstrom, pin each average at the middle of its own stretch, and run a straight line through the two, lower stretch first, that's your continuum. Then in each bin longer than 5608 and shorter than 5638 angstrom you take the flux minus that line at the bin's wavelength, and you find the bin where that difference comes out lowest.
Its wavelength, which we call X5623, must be 5616 angstrom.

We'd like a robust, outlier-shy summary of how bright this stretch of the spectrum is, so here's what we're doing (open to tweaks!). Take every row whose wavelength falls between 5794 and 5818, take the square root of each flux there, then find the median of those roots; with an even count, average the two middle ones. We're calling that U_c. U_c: 3.28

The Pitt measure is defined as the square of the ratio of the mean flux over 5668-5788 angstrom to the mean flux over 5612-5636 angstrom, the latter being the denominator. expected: 1.19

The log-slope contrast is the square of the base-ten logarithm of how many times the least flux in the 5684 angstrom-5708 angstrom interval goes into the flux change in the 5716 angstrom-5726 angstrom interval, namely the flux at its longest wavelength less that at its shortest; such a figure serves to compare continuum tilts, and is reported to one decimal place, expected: 2.1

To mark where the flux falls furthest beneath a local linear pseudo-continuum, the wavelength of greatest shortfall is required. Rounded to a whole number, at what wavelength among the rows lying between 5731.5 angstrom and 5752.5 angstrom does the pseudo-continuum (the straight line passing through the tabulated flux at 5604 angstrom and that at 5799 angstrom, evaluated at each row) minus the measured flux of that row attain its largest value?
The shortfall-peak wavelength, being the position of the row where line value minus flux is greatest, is 5745 angstrom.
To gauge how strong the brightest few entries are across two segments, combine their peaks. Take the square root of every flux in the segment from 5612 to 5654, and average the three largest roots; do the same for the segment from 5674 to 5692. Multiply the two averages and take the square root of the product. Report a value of 3.14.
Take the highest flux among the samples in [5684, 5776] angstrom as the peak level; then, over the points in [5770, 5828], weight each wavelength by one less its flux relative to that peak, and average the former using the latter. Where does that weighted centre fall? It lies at 5789.0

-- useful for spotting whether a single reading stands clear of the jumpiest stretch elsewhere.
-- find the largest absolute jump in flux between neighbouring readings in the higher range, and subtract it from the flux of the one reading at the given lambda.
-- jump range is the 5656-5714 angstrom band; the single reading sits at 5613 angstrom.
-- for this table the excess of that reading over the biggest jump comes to 8.3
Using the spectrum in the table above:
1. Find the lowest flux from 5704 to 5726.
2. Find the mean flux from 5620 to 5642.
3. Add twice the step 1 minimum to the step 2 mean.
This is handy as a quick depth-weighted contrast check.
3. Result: 26.9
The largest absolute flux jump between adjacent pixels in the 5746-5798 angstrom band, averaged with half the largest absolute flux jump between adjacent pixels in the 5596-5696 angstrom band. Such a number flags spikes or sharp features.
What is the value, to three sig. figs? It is 1.46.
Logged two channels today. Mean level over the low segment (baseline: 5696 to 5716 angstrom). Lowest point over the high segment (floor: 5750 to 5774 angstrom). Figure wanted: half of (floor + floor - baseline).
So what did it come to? 4.8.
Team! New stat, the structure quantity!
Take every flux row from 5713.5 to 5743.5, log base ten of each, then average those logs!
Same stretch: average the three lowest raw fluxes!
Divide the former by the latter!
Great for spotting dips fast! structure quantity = 0.106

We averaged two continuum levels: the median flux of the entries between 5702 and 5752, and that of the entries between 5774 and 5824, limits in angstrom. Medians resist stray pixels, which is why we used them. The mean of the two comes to 10.1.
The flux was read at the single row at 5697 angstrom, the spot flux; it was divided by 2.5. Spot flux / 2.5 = 3.3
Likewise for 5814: 4.3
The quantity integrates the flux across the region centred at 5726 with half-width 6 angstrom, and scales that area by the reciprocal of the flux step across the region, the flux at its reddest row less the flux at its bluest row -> -81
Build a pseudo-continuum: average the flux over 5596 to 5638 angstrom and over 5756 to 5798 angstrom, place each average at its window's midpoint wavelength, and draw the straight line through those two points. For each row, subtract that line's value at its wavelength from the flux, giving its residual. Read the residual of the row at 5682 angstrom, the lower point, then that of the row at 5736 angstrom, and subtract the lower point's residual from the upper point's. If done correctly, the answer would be 0.8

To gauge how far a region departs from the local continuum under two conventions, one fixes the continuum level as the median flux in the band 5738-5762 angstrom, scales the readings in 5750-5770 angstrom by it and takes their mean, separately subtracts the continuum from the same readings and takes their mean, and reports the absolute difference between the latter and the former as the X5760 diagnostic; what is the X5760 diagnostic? 1.1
